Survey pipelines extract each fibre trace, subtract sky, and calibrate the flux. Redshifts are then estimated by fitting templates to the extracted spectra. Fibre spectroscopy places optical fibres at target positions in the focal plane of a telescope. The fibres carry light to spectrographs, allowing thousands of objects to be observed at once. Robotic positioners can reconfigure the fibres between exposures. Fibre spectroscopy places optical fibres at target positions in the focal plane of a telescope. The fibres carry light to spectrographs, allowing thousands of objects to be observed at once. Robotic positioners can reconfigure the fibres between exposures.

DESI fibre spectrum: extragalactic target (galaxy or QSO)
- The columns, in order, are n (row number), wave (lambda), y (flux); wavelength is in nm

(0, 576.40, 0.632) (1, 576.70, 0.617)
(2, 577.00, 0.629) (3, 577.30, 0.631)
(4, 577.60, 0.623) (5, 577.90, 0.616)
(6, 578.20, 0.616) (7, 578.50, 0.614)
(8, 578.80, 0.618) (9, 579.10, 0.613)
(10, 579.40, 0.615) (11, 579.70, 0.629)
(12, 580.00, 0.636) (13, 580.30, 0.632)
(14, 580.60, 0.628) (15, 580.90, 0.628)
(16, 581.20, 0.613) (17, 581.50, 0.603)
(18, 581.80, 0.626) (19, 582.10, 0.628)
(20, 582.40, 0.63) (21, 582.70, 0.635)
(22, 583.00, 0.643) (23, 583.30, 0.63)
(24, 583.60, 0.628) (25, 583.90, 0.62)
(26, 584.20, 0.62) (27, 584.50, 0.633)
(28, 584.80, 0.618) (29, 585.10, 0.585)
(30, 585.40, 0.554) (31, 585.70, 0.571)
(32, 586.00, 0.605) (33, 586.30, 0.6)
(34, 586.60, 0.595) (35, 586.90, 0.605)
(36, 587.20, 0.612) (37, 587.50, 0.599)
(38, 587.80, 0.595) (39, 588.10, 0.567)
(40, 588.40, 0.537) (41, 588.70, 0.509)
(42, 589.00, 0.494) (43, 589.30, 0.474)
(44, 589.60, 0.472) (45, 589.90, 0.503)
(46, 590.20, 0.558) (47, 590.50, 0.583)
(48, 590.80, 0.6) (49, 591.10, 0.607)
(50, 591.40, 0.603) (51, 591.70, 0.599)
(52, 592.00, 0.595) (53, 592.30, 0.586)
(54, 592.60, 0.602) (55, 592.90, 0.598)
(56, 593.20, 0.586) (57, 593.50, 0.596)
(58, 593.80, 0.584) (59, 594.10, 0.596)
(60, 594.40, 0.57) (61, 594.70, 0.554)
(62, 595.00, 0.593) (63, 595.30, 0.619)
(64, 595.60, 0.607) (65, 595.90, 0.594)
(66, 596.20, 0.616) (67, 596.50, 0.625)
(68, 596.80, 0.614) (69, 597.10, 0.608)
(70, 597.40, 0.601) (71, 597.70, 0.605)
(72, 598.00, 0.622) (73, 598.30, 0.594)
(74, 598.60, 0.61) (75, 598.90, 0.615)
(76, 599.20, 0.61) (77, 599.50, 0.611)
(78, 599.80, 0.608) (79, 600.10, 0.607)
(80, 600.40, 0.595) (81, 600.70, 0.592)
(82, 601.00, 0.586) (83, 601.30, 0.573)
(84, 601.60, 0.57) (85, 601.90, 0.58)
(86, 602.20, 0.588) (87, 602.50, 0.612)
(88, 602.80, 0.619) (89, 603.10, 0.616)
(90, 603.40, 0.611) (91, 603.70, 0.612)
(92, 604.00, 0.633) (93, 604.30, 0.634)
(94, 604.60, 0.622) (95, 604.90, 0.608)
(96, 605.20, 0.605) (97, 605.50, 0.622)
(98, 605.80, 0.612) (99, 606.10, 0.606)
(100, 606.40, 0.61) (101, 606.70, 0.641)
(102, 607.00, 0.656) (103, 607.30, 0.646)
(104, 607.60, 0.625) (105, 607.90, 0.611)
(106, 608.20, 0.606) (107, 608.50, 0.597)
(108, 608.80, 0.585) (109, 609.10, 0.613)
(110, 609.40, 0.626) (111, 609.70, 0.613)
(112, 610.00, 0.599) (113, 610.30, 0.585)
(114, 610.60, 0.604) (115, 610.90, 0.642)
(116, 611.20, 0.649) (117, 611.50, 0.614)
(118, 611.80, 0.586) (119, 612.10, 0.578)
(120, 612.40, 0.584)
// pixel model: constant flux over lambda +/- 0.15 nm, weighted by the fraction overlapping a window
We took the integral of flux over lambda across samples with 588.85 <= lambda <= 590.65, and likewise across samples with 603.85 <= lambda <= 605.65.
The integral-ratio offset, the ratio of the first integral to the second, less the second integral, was -0.289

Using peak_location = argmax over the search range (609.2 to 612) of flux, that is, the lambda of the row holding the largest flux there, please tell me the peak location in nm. 611.20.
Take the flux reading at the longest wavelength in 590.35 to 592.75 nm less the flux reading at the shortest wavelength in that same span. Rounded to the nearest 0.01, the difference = 0.02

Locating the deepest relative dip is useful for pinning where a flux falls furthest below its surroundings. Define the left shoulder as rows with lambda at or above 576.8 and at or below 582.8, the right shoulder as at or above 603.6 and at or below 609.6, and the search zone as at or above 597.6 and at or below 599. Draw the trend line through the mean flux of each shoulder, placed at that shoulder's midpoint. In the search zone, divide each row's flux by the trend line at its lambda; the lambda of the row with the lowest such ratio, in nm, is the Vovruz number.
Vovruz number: 598.30 nm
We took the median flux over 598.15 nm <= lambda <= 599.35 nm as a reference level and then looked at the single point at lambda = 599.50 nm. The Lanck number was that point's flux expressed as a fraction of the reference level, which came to 1.00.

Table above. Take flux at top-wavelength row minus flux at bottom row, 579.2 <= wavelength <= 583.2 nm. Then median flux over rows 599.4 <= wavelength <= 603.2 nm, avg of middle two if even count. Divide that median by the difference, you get 21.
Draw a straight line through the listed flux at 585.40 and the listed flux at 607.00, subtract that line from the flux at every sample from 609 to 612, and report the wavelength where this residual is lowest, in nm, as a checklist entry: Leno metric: 611.80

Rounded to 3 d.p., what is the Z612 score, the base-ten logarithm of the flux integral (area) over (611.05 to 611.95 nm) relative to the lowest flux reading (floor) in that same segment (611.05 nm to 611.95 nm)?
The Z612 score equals -0.024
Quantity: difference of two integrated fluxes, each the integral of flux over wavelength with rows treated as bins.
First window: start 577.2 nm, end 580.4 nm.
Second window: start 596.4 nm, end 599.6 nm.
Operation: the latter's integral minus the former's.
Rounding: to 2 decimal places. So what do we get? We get -0.04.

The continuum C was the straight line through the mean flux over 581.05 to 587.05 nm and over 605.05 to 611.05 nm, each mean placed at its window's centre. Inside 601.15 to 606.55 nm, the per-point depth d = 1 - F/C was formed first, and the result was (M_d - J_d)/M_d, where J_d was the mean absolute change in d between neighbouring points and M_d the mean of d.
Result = -0.2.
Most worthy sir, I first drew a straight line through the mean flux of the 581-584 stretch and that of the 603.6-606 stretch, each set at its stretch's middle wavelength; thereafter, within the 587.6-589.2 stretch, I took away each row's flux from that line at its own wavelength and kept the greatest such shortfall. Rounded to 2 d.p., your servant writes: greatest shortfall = 0.13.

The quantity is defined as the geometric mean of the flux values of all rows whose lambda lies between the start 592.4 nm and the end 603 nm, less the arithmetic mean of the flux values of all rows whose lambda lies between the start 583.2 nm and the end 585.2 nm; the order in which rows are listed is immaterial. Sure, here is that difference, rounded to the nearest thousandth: -0.021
